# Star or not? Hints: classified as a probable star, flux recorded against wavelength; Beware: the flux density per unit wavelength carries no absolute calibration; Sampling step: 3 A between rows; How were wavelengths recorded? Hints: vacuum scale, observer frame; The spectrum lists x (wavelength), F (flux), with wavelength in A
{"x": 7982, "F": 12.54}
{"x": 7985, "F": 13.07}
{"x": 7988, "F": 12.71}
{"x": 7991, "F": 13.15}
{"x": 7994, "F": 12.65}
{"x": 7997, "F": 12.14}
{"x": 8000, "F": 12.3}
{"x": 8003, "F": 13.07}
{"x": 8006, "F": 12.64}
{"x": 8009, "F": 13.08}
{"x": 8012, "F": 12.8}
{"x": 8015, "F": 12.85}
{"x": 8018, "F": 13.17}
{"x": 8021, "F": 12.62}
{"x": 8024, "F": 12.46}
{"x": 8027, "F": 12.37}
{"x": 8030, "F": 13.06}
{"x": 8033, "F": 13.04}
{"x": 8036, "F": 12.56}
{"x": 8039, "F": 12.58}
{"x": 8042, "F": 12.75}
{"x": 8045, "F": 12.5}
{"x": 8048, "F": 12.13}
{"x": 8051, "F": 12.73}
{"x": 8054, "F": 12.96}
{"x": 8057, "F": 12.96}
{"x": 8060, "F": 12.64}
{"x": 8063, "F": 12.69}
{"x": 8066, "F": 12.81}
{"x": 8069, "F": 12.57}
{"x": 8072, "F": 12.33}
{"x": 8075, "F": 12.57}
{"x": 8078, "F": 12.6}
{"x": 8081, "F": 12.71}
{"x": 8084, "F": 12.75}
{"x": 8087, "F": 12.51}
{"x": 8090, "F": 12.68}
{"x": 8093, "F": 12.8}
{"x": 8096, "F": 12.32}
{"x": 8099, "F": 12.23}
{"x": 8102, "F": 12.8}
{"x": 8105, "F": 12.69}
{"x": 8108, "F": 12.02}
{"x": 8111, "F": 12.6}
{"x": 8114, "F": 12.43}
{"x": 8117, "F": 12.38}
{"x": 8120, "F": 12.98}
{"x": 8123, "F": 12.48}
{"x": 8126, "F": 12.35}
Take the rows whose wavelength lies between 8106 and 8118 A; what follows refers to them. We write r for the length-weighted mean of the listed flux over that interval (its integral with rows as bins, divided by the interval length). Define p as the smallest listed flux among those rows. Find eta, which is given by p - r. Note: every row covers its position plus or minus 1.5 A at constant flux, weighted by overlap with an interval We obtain -0.35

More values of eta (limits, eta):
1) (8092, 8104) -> -0.30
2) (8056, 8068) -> -0.12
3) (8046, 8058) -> -0.55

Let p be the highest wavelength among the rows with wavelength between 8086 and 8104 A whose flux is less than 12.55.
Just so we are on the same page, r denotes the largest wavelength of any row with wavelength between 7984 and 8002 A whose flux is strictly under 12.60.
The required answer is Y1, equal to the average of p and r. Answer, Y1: 8049.5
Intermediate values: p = 8099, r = 8000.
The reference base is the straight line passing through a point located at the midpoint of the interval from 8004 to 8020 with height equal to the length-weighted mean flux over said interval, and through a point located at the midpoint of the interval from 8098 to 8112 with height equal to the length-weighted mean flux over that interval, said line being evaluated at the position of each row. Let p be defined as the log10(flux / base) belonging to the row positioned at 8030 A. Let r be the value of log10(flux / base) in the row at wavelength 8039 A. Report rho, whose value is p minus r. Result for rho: 0.015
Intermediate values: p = 0.008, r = -0.0068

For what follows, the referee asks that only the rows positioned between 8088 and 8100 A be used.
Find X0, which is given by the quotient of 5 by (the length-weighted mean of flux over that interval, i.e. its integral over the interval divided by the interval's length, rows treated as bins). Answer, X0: 0.399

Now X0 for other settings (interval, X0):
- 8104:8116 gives 0.403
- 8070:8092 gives 0.397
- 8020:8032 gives 0.395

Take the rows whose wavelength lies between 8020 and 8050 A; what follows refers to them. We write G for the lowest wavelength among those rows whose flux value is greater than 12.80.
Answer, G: 8030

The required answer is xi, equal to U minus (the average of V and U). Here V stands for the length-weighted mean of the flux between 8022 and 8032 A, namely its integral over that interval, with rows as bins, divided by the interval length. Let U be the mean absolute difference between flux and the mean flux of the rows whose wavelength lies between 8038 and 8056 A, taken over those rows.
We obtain -6.22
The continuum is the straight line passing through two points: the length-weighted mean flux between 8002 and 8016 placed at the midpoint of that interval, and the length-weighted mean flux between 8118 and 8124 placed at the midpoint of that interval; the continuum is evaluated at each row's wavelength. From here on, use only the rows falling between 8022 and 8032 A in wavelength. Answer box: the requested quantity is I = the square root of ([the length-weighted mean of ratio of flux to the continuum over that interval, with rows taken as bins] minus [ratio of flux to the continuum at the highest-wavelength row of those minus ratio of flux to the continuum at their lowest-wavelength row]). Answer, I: 0.968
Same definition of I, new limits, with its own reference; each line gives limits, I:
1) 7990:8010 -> 0.994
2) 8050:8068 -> 0.995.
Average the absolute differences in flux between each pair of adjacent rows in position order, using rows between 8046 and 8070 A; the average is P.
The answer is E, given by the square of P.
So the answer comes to 0.05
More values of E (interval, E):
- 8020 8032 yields 0.10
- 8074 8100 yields 0.03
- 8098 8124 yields 0.17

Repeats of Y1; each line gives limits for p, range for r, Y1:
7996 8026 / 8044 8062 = 8036.0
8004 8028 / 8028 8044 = 8033.0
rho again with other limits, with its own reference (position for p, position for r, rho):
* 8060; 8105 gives -0.009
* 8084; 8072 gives 0.016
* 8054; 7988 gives 0.019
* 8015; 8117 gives 0.000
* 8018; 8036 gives 0.018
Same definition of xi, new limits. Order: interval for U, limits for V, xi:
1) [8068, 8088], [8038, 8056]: -6.26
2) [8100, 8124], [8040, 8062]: -6.22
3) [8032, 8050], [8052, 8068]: -6.30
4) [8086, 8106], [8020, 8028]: -6.15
